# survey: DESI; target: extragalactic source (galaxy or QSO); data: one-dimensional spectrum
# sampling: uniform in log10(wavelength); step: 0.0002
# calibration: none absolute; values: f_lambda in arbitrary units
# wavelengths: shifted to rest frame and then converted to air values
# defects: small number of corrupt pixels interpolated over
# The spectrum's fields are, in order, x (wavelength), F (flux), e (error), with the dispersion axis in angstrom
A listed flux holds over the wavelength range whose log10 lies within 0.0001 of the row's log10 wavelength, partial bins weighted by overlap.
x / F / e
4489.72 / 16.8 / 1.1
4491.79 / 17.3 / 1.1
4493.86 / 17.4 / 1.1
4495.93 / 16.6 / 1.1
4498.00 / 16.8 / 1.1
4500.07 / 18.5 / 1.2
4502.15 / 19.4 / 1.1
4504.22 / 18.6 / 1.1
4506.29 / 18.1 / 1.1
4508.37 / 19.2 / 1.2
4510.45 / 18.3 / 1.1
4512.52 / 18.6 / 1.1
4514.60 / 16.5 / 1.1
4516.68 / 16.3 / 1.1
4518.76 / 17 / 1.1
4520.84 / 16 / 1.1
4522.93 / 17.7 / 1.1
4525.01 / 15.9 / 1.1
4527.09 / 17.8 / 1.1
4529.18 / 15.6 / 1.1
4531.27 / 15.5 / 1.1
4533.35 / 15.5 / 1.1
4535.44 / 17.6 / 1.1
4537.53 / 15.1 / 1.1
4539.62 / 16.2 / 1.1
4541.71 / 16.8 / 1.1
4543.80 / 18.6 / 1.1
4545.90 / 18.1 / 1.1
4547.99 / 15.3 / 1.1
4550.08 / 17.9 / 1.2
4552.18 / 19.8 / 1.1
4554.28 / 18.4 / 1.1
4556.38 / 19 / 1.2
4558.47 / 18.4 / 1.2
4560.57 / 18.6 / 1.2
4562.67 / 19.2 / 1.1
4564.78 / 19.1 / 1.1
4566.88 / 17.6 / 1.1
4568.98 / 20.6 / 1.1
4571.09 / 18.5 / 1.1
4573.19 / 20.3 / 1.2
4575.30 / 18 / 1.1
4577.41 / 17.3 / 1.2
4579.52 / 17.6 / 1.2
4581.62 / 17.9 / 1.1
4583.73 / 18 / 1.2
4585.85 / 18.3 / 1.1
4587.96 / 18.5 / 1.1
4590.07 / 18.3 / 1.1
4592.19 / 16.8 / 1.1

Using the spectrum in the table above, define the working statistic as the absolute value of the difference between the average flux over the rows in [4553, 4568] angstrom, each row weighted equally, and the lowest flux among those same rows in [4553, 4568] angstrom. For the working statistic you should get 1.0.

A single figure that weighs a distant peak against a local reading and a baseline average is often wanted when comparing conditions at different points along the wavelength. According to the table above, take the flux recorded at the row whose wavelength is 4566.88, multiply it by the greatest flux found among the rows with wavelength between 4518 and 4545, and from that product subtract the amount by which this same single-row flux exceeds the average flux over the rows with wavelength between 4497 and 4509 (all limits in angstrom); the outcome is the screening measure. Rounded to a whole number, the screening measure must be 328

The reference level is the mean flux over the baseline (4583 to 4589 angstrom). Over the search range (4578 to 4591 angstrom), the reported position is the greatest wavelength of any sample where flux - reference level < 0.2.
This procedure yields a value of 4590.07 angstrom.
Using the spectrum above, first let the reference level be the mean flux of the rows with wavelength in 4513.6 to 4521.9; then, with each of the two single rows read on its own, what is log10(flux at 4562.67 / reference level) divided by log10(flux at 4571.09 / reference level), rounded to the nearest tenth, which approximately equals 1.3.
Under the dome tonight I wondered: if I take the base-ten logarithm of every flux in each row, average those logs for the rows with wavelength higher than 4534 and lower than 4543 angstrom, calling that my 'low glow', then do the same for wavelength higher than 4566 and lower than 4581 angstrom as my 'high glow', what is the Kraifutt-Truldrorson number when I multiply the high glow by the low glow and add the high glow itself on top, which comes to 2.81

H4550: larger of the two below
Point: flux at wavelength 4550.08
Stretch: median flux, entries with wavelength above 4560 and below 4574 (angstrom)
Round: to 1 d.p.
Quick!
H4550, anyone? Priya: 19.1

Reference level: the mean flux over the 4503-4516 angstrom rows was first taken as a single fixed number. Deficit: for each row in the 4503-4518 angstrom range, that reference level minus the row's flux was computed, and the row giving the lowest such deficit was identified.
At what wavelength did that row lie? 4508.37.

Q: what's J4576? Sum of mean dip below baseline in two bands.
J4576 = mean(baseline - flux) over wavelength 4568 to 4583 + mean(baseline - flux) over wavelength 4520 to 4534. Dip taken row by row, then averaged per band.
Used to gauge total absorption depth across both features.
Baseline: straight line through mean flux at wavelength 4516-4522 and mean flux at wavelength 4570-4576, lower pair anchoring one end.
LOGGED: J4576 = 1.0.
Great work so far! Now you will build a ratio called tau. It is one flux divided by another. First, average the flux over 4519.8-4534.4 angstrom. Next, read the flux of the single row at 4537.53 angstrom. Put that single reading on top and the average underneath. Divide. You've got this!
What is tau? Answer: 0.93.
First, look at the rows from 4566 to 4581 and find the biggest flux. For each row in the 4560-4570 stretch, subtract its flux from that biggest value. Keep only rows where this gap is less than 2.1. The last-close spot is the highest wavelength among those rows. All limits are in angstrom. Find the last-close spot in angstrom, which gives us 4568.98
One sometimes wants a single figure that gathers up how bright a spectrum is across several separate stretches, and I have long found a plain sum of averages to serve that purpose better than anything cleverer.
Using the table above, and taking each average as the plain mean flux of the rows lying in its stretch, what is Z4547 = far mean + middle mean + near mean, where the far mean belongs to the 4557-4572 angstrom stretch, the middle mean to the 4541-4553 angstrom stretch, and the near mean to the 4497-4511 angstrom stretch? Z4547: 55.0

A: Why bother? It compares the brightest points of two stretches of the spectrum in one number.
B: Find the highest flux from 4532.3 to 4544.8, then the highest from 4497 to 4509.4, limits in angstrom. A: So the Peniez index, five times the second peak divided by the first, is 5.22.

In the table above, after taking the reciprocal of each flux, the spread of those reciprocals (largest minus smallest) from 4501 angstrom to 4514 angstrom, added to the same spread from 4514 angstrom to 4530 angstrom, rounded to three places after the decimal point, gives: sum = 0.012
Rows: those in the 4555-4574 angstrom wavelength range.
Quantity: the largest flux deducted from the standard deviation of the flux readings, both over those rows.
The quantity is -19.7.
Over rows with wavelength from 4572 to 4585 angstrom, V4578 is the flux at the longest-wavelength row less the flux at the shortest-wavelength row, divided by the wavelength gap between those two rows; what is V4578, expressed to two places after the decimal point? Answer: -0.22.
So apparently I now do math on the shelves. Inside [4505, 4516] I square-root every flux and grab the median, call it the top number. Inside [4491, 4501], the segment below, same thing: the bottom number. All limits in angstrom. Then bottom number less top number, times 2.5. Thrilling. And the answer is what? -0.3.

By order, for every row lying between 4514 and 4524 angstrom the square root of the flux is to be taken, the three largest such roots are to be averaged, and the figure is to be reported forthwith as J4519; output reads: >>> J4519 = 4.13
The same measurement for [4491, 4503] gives 4.29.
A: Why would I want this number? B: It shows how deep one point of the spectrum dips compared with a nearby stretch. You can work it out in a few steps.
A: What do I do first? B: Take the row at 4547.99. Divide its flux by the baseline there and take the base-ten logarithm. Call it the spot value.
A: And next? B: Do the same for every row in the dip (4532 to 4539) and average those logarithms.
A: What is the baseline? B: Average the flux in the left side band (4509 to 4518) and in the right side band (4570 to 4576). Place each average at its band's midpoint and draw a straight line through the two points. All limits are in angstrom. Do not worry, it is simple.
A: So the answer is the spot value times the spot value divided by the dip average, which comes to -0.121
